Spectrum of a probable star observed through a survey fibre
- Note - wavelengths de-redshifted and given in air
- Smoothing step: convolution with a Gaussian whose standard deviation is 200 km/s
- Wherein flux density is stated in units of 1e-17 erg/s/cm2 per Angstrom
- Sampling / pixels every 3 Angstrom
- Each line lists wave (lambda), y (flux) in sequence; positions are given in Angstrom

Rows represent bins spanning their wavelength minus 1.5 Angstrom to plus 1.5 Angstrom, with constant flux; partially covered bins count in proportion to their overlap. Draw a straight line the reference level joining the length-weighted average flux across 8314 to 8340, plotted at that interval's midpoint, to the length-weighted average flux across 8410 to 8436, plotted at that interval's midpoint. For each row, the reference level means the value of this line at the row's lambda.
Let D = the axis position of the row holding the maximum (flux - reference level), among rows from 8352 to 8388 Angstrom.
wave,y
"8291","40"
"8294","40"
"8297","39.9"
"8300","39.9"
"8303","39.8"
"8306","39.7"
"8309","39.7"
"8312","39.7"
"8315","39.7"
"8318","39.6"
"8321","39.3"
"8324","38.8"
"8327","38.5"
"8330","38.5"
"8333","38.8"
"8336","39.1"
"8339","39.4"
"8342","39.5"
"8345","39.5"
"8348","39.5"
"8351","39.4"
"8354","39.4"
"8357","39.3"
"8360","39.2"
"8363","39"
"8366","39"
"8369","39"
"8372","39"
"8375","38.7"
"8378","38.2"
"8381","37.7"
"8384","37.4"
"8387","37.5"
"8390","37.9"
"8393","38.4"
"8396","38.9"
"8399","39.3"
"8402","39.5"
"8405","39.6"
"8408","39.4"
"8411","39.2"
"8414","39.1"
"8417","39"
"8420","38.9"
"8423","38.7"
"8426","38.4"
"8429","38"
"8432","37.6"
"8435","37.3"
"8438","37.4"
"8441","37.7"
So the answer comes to 8354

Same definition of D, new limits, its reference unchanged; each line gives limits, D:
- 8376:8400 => 8399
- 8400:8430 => 8405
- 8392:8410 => 8405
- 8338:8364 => 8348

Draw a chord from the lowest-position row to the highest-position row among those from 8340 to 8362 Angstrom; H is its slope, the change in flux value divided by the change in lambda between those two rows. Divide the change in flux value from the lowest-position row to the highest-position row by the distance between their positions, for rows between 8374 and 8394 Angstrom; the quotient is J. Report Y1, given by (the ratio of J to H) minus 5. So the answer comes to -4.0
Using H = -0.017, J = -0.017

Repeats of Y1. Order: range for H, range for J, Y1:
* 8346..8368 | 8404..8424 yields -3.2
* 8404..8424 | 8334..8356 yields -5.3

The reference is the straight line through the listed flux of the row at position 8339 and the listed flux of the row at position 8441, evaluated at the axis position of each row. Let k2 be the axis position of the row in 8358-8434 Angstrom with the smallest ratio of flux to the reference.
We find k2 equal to 8384 Angstrom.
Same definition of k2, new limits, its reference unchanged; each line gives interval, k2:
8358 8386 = 8384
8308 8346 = 8327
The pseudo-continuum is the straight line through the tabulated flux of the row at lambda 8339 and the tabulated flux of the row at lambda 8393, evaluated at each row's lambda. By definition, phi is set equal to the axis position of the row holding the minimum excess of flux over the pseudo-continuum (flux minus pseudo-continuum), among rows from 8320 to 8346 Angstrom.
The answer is 8327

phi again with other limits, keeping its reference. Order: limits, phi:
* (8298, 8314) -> 8306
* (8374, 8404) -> 8384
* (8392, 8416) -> 8393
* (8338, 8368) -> 8339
